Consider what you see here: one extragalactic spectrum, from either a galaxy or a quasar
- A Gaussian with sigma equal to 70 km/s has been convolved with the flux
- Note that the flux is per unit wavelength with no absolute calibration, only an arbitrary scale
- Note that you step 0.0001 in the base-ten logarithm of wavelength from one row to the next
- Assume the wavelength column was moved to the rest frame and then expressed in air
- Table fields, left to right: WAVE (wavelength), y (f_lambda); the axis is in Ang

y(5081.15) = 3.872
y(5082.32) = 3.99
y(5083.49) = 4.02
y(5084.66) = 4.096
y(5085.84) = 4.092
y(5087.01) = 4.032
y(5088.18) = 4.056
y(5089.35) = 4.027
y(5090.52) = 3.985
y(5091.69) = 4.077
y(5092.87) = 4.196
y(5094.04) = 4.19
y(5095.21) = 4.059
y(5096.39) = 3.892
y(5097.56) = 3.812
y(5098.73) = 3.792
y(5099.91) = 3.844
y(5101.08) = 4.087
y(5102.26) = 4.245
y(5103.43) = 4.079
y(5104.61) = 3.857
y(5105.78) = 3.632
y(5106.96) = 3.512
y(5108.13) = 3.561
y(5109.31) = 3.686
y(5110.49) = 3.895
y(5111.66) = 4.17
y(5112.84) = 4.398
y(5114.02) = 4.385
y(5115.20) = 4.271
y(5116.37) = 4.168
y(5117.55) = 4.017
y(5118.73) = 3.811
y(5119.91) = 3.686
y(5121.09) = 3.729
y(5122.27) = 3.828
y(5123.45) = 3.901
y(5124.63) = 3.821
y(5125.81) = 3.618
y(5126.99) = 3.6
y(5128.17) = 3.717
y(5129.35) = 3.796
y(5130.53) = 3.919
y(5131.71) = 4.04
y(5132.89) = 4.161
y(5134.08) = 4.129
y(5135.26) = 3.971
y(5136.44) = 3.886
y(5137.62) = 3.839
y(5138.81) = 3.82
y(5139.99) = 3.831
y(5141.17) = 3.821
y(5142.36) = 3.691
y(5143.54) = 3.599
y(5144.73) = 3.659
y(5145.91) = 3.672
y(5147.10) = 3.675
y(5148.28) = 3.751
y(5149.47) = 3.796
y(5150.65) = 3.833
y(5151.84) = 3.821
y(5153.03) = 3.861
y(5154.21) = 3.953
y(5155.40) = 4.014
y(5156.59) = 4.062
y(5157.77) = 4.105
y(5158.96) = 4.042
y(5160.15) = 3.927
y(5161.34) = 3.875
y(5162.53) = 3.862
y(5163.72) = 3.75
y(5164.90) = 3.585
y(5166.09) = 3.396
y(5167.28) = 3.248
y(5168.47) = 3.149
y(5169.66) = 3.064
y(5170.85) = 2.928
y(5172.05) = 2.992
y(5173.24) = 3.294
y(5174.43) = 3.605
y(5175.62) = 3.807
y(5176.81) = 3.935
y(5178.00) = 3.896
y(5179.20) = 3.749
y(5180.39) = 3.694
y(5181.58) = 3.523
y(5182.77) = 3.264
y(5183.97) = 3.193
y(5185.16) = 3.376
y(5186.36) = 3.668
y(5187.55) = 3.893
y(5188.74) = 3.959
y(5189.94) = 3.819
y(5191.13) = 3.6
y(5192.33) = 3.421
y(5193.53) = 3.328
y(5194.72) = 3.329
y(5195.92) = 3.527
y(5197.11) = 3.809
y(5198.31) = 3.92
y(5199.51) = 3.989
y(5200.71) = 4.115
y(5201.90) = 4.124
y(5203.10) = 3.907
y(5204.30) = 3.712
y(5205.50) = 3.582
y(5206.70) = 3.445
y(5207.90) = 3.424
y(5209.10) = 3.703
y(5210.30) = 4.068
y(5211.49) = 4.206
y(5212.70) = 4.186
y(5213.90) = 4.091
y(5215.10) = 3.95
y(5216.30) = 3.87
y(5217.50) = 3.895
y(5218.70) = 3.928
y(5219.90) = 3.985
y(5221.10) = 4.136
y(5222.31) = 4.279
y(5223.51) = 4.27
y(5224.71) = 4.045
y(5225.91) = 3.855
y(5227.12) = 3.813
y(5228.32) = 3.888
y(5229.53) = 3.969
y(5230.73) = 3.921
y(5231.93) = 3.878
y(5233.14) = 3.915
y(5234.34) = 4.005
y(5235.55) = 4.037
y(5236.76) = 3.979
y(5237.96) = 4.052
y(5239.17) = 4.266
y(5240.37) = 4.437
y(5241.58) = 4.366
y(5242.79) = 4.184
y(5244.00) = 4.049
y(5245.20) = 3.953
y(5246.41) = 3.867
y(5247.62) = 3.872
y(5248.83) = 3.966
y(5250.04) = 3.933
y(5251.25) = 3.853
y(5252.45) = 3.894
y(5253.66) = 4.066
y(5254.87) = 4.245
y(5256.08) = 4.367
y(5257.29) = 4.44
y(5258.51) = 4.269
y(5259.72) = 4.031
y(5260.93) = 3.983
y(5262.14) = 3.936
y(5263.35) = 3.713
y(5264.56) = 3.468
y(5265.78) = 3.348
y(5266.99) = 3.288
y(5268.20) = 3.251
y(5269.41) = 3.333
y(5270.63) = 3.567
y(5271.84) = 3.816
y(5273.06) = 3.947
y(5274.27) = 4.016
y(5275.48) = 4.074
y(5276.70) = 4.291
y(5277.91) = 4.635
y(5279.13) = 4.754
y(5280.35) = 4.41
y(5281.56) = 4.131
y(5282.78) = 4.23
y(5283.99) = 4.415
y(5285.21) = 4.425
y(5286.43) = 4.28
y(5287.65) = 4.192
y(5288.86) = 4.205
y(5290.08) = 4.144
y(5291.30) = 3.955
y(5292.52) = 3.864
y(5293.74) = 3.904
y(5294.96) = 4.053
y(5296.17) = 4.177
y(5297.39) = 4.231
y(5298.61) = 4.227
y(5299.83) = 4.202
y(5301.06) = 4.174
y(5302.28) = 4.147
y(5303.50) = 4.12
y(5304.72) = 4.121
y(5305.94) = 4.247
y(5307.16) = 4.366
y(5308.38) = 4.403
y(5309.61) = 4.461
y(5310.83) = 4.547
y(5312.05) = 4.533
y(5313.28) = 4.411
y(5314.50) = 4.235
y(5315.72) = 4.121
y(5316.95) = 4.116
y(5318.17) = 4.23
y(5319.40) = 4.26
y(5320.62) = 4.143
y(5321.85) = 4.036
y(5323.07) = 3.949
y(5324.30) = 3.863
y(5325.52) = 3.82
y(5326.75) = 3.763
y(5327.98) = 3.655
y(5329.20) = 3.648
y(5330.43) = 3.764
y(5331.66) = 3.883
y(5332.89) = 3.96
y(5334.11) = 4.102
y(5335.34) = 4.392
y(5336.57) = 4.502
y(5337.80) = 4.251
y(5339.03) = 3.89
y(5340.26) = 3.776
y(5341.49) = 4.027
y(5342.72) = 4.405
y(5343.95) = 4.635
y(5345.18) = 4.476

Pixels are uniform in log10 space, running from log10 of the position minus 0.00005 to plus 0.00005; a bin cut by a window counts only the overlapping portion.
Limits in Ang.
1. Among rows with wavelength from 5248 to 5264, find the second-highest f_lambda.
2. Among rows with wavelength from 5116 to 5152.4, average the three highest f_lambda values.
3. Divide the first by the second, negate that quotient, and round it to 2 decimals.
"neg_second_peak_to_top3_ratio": -1.05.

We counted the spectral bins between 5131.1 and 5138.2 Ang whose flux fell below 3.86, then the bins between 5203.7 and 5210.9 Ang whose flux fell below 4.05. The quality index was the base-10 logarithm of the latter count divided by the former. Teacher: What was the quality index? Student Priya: 0.70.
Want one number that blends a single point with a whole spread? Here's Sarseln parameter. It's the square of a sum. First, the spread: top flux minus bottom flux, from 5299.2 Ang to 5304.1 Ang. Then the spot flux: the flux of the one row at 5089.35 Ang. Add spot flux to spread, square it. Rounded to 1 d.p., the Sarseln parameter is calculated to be 16.9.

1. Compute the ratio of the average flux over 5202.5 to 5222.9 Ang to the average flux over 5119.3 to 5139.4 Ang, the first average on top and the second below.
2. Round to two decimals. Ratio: 1.01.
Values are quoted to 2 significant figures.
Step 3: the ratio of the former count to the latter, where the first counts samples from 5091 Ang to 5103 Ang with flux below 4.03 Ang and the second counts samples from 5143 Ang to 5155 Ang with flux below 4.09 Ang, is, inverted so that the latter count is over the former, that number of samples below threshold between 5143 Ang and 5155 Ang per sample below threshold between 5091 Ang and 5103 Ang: 2.5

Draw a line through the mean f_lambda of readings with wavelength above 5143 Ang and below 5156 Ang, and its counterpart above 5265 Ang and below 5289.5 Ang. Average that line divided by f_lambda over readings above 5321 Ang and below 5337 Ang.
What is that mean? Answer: 1.05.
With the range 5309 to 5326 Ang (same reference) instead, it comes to 0.98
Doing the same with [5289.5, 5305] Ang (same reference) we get 0.99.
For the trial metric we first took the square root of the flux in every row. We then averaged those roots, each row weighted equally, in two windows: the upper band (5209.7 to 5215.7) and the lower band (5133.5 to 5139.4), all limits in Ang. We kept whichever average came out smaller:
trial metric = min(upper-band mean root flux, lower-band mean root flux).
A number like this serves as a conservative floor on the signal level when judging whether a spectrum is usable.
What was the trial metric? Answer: 1.98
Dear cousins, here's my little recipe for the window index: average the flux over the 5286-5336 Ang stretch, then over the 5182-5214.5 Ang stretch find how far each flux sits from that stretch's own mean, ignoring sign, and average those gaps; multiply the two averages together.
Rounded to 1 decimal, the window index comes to 1.1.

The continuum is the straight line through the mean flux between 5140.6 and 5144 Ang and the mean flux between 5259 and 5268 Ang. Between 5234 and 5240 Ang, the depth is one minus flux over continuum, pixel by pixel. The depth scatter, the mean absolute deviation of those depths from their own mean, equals 0.022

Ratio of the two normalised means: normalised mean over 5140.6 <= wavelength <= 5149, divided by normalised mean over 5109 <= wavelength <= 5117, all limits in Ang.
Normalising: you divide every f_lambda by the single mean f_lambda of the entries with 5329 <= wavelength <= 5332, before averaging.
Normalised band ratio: 0.89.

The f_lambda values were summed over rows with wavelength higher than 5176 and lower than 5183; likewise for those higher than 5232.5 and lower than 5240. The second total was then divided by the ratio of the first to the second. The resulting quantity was 26.7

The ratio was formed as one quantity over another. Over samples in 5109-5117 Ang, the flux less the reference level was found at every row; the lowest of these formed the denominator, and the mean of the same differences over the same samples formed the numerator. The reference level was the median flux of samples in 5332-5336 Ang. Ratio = -0.1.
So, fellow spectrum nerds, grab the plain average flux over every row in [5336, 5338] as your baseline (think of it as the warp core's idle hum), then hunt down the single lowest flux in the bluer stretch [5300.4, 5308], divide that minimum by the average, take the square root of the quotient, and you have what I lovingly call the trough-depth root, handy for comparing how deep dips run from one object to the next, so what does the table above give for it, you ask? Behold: 0.97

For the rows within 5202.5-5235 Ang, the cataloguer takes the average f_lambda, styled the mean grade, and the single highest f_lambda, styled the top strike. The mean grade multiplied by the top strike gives 16.8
